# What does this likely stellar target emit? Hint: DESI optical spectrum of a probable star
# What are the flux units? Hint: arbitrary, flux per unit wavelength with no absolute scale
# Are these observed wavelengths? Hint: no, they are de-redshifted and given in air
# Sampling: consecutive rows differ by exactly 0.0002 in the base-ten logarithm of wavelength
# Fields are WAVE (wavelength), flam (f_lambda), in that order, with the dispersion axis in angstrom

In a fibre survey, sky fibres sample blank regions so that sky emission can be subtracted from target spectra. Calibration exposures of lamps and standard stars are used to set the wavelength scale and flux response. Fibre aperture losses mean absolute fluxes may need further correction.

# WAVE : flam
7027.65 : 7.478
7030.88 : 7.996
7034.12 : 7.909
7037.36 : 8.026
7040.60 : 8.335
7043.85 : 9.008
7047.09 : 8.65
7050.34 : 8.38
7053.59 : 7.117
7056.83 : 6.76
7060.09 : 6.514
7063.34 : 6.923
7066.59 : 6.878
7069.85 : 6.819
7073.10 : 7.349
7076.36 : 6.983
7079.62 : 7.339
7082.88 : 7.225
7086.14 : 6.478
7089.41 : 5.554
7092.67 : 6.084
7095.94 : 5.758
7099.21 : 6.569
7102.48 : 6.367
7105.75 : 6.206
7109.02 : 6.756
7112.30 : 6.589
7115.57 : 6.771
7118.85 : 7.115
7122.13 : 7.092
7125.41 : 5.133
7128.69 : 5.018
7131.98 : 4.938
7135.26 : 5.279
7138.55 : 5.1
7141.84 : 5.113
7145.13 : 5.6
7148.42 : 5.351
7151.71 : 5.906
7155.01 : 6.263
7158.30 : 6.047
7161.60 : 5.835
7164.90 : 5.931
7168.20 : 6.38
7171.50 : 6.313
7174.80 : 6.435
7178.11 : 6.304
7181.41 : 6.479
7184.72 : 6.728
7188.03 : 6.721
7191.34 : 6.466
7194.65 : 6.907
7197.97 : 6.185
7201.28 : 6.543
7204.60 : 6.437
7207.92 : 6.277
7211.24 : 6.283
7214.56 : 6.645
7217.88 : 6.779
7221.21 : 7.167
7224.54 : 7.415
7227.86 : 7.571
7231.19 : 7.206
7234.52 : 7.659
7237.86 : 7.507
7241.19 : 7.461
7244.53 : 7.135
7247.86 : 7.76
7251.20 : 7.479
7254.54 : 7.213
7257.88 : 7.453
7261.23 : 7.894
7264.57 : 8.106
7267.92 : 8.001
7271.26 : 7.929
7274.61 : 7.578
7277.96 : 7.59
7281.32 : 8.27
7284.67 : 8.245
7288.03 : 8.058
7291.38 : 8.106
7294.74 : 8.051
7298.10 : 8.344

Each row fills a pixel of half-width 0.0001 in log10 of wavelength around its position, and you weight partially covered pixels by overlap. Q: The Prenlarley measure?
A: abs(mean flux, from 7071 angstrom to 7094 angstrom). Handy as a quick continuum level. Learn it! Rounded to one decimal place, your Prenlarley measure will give 6.7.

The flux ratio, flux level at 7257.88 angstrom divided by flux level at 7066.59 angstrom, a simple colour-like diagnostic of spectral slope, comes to 1.08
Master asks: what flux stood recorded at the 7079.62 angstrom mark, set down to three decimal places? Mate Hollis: 7.339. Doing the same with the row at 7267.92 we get 8.001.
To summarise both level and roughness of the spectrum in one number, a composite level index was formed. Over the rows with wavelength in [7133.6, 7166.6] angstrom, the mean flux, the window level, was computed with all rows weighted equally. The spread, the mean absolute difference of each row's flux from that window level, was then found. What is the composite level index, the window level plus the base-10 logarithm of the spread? 5.2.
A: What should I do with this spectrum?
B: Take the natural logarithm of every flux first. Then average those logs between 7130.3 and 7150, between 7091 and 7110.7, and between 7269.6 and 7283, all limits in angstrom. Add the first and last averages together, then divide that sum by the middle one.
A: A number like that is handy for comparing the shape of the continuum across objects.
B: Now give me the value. 2.02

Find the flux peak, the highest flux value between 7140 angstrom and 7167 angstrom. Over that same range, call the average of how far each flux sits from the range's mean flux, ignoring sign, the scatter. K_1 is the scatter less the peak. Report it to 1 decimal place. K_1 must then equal -6.0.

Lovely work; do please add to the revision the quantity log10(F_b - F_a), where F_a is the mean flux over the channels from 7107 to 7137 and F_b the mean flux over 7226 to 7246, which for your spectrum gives 0.1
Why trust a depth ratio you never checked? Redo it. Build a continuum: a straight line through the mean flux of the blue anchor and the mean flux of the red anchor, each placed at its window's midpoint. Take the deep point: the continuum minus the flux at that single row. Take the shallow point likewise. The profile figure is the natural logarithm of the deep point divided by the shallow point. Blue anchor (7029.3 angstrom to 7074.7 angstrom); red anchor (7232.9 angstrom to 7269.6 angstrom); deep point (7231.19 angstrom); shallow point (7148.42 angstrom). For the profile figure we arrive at -1.7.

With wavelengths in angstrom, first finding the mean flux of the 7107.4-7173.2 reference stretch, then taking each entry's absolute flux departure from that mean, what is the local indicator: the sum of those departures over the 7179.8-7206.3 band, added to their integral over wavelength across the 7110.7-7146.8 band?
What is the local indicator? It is 35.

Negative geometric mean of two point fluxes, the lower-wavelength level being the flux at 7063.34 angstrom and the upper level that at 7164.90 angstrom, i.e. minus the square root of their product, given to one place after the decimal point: -6.4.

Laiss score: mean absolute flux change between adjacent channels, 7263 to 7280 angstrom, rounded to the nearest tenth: 0.1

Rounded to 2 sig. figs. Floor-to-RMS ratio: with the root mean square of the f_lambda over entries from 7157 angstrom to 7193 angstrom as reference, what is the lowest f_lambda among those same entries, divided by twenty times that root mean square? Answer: 0.046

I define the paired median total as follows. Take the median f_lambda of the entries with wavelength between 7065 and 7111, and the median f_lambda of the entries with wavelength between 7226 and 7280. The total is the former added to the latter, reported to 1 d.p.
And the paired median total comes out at 14.2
